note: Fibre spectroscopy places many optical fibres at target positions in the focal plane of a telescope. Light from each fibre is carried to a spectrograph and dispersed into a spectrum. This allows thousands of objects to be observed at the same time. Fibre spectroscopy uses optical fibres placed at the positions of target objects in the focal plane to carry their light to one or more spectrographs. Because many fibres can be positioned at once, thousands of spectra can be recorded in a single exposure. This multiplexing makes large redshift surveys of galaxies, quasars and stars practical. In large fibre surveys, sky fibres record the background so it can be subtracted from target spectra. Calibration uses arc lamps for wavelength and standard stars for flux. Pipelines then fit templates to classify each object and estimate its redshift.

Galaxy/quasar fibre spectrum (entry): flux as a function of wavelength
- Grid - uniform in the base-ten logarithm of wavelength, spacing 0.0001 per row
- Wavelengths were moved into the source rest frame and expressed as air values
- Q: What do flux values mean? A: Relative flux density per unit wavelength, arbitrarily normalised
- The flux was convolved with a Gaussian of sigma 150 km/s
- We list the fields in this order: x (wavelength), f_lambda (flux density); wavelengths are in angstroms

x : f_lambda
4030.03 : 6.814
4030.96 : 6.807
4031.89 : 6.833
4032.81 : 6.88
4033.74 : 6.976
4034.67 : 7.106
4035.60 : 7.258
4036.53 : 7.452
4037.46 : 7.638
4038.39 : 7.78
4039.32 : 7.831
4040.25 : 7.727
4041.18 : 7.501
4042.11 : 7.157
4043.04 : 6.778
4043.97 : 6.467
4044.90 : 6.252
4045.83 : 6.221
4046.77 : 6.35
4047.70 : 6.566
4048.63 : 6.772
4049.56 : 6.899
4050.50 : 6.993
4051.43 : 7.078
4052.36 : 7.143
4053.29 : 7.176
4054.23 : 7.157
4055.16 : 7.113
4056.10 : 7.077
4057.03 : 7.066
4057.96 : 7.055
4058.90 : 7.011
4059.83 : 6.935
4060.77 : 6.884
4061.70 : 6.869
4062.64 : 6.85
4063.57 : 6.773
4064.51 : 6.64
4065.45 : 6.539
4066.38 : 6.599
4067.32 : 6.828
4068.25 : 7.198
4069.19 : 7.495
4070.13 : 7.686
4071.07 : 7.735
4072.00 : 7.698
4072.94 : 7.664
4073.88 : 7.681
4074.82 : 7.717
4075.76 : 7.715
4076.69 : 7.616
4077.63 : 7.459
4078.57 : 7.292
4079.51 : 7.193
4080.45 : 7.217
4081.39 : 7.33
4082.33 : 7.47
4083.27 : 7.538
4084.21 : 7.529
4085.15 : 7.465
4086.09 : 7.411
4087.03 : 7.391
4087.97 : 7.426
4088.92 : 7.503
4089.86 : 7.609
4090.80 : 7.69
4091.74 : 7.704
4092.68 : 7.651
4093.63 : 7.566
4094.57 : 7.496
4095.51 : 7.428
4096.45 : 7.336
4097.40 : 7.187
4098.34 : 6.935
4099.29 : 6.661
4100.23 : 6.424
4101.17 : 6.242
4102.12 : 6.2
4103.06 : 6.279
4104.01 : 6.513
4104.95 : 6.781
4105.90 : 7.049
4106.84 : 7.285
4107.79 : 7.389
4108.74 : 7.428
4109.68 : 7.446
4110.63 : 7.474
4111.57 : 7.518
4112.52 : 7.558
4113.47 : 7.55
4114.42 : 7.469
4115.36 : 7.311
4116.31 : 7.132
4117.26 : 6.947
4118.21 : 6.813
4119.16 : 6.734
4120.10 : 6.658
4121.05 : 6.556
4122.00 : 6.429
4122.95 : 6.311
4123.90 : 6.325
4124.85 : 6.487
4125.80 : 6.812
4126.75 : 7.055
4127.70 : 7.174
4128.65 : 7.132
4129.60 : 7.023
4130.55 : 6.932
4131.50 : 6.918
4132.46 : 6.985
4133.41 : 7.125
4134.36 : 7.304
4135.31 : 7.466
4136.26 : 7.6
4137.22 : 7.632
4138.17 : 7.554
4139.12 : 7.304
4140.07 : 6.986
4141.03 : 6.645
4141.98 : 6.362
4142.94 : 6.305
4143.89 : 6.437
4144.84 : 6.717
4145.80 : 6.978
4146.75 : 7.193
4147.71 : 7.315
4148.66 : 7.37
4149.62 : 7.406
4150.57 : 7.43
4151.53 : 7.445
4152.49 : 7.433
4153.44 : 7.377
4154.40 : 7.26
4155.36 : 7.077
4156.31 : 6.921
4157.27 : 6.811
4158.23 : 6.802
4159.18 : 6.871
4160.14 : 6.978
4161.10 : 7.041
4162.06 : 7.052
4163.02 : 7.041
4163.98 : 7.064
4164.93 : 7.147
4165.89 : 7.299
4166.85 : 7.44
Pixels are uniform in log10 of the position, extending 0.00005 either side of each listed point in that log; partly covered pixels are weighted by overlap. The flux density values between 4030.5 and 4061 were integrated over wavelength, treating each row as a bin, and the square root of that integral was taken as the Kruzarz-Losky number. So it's 15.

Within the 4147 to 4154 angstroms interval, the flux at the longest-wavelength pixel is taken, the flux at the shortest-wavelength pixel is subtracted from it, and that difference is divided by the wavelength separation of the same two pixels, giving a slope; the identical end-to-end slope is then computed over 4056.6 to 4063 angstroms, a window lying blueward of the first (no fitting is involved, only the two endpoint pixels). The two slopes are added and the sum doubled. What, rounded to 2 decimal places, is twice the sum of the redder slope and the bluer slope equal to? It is -0.06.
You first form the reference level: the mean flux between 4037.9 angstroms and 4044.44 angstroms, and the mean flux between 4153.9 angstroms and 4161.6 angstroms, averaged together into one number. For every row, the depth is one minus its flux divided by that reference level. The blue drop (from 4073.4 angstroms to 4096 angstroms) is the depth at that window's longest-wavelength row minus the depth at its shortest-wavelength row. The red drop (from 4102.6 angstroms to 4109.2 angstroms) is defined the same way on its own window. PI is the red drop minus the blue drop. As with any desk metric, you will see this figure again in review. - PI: -0.20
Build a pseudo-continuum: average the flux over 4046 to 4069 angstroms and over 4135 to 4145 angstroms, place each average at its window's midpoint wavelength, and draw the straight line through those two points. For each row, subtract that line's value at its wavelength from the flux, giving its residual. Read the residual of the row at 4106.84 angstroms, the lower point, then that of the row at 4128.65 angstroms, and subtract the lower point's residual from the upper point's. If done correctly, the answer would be -0.18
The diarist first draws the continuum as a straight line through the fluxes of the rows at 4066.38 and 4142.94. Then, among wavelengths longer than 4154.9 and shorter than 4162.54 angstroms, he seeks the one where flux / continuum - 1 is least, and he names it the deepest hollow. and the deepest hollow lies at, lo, 4158.23 angstroms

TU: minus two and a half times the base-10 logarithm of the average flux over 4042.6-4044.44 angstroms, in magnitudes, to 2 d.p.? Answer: -2.05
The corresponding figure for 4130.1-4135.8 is -2.13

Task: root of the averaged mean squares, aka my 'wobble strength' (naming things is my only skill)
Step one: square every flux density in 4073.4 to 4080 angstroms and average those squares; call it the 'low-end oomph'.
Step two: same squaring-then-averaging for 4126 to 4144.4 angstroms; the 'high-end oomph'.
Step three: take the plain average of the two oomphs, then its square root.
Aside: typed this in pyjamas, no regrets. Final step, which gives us 7.30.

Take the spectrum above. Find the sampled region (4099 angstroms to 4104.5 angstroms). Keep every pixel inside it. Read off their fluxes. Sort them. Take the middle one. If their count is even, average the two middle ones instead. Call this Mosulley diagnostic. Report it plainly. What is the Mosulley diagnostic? 6.4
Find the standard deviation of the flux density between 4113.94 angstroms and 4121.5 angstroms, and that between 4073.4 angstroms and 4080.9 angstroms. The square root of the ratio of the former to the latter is 1.2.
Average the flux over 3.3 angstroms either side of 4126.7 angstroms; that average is 6.9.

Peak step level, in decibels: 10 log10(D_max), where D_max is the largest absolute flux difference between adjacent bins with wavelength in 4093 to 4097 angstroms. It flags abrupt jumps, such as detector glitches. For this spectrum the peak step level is -10.4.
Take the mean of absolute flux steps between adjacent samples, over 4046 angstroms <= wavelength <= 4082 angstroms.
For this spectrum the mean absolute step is 0.093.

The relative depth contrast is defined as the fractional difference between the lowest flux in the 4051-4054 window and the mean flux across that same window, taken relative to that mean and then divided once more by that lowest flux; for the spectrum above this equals -0.0011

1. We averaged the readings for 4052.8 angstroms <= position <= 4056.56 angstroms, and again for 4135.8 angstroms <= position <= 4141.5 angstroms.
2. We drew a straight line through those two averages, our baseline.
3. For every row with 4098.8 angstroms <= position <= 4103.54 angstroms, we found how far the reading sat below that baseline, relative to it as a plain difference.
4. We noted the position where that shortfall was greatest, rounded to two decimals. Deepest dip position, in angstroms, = 4102.12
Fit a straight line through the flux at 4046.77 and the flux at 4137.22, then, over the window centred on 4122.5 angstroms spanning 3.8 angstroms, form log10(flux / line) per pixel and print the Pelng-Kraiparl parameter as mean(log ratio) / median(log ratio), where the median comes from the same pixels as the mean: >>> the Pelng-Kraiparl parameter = 0.97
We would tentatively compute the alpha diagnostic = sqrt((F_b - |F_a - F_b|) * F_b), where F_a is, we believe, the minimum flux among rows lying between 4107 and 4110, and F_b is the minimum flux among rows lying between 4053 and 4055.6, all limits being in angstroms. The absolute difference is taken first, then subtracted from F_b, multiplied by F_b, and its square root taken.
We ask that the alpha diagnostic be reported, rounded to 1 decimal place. 7.0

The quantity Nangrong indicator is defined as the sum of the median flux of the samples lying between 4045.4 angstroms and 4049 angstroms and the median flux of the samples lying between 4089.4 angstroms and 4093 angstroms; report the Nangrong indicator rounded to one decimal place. 14.1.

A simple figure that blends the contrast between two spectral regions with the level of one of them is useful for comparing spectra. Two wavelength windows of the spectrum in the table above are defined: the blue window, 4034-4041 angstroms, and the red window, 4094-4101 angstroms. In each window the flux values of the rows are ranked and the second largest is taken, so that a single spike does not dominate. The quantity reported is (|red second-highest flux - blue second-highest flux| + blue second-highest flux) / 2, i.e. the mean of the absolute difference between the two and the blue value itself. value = 4.07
